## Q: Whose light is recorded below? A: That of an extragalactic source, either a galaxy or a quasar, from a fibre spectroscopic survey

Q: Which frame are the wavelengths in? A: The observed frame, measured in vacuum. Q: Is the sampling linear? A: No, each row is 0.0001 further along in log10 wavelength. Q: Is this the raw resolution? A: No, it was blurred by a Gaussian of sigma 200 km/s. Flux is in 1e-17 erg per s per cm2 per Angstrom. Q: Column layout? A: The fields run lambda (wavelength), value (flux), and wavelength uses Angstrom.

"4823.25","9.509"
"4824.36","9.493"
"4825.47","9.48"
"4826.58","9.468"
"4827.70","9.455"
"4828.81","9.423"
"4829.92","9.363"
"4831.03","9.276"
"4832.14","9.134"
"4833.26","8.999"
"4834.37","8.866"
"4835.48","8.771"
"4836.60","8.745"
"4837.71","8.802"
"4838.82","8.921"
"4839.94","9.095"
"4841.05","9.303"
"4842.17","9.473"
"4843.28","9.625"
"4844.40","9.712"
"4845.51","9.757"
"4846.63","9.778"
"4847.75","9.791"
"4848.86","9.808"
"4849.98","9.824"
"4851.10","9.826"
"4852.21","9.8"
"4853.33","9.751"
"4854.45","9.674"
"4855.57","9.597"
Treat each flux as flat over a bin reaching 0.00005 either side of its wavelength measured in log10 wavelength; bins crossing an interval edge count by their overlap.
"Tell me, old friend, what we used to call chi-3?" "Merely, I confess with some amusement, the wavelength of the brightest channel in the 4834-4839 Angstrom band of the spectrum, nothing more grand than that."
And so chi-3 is 4838.82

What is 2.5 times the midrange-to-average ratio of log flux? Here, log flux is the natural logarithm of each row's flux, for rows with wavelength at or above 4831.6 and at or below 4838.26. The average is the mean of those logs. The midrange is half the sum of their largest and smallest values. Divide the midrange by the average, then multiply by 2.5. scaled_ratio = 2.51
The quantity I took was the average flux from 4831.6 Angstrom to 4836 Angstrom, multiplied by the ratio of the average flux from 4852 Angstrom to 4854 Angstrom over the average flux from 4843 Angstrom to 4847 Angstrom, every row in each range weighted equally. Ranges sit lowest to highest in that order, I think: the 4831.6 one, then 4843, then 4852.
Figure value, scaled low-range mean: 9.0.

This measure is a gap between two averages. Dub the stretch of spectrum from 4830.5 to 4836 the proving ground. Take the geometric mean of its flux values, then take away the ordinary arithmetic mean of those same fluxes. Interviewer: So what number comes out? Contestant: 0.00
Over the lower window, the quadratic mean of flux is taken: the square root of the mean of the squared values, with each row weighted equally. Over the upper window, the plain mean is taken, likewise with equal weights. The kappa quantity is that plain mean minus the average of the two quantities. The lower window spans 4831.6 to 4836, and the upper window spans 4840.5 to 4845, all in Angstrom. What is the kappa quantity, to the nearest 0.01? 0.29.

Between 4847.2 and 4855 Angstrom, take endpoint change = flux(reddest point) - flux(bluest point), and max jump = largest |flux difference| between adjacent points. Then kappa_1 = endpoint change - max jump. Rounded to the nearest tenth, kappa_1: -0.2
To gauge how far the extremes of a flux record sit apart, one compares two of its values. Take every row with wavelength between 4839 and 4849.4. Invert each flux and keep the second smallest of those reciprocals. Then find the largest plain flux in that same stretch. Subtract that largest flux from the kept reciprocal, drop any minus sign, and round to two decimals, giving 9.71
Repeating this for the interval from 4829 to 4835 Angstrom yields 9.26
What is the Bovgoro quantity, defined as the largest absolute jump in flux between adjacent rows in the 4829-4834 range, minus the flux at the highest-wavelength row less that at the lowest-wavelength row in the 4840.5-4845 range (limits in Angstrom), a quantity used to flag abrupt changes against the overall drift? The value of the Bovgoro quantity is -0.27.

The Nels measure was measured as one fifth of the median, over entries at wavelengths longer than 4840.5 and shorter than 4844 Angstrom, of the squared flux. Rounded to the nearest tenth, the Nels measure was 17.9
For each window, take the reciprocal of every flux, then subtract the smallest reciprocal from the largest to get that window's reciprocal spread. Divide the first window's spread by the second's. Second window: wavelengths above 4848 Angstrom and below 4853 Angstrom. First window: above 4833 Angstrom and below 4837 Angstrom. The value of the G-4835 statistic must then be 12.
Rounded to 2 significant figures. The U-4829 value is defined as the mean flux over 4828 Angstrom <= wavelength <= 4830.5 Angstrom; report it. 9.4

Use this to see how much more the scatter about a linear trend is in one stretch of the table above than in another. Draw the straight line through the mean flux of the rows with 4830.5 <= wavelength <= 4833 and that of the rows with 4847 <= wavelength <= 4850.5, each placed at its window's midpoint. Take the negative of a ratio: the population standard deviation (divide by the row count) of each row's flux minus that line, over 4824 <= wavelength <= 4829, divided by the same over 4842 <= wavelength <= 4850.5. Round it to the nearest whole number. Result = -2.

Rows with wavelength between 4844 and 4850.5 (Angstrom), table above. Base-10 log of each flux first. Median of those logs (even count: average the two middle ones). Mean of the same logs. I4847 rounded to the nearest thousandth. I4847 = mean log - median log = 0.000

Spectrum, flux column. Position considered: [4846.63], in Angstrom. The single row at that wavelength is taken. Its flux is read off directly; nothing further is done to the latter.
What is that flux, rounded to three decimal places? 9.778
